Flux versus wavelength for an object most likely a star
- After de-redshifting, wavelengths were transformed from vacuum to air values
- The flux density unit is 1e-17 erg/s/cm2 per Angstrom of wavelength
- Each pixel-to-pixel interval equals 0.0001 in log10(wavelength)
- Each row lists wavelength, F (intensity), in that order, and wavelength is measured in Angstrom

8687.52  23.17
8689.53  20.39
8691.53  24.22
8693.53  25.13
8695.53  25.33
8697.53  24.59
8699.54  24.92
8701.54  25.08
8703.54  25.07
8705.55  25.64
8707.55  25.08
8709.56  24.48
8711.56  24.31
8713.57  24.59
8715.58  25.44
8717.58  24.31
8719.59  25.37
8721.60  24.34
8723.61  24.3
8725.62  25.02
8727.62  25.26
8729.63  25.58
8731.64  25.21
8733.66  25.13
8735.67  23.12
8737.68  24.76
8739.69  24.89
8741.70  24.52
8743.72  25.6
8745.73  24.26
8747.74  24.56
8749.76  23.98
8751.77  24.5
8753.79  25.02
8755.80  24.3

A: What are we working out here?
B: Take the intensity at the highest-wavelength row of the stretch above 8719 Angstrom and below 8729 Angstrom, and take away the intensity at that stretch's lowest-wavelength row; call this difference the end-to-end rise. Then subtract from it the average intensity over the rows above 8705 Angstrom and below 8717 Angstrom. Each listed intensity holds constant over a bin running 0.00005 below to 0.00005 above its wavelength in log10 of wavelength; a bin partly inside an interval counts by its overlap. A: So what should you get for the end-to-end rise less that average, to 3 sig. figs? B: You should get -25.0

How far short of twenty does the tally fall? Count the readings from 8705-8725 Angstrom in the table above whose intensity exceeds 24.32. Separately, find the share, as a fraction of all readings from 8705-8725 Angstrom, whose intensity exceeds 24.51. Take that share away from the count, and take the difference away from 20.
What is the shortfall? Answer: 13.5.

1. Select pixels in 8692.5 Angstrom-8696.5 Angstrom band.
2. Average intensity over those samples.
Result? 25.2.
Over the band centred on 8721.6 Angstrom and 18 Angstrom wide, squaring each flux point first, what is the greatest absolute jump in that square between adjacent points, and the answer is 56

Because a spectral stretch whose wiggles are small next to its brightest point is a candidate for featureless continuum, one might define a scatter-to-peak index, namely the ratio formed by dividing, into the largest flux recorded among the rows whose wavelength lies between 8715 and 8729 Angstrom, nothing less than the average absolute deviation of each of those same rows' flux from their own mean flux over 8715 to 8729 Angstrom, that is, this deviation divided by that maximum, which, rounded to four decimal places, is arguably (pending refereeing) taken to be 0.0184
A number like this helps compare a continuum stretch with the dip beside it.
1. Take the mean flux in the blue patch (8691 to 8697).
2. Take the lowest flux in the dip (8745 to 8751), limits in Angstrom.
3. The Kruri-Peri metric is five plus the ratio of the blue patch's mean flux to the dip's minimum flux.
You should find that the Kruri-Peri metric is 6.04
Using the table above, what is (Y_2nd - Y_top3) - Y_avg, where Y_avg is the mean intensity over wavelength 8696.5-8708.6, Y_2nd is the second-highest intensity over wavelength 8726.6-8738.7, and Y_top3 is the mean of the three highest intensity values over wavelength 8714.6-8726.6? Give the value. -25.1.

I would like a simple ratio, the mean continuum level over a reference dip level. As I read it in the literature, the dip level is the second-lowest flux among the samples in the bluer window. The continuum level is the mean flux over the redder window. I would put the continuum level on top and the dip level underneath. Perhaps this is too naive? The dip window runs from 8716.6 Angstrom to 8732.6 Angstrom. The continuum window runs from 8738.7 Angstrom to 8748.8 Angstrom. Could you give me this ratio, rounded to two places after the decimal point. 1.02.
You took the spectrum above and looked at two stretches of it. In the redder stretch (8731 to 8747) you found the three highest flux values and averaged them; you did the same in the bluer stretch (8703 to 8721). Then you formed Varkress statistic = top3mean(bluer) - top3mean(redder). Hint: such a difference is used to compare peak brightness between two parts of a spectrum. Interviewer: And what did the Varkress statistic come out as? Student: 0.17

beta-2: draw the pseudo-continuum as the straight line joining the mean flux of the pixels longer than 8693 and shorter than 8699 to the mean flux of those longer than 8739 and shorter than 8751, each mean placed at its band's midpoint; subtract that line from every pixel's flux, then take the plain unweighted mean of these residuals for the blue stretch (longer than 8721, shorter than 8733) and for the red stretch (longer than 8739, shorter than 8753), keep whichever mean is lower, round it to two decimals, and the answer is -0.01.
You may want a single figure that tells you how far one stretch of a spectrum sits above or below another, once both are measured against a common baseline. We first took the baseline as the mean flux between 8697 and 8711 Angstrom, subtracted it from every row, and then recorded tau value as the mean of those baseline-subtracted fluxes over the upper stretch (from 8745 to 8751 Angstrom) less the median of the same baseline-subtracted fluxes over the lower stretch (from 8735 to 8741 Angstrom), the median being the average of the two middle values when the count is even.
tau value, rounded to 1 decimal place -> -0.5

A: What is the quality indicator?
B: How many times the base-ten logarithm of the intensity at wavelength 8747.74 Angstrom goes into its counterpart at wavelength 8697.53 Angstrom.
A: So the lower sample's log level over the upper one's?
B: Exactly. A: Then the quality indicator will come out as 1.00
